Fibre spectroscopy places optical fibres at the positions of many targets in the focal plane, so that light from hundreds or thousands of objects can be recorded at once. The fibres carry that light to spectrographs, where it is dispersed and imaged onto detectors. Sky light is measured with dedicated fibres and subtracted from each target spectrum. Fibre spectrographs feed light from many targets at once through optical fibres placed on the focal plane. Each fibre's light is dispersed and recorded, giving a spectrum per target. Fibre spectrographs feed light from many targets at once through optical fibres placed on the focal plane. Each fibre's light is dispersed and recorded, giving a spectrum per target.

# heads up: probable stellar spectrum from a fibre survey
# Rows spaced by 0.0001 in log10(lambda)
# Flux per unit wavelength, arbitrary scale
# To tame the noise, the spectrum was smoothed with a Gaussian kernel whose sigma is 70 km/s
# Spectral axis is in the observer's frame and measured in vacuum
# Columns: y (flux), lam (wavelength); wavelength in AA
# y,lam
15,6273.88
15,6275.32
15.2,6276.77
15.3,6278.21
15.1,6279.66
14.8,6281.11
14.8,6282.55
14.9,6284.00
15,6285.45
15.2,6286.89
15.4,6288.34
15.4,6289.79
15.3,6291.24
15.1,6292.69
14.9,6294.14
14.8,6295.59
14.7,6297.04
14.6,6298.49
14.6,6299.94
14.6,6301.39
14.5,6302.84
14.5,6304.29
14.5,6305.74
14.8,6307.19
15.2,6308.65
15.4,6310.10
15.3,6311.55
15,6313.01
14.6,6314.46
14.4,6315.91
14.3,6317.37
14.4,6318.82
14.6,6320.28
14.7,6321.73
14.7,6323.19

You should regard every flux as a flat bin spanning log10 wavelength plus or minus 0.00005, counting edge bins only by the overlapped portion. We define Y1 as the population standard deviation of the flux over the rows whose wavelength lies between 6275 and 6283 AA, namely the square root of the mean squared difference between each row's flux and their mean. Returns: 0.19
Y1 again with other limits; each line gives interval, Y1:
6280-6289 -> 0.22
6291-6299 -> 0.24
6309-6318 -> 0.43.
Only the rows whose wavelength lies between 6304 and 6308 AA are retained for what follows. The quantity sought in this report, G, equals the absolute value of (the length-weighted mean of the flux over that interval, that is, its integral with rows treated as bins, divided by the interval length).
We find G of 14.6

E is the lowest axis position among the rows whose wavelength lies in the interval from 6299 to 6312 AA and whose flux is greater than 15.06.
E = 6308.65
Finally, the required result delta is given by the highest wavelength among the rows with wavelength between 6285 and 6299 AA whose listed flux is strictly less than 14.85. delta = 6298.49 AA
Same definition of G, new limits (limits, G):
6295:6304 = 14.6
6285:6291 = 15.3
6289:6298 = 15.0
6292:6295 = 15.0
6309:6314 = 15.2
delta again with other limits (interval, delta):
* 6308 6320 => 6318.82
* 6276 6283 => 6282.55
